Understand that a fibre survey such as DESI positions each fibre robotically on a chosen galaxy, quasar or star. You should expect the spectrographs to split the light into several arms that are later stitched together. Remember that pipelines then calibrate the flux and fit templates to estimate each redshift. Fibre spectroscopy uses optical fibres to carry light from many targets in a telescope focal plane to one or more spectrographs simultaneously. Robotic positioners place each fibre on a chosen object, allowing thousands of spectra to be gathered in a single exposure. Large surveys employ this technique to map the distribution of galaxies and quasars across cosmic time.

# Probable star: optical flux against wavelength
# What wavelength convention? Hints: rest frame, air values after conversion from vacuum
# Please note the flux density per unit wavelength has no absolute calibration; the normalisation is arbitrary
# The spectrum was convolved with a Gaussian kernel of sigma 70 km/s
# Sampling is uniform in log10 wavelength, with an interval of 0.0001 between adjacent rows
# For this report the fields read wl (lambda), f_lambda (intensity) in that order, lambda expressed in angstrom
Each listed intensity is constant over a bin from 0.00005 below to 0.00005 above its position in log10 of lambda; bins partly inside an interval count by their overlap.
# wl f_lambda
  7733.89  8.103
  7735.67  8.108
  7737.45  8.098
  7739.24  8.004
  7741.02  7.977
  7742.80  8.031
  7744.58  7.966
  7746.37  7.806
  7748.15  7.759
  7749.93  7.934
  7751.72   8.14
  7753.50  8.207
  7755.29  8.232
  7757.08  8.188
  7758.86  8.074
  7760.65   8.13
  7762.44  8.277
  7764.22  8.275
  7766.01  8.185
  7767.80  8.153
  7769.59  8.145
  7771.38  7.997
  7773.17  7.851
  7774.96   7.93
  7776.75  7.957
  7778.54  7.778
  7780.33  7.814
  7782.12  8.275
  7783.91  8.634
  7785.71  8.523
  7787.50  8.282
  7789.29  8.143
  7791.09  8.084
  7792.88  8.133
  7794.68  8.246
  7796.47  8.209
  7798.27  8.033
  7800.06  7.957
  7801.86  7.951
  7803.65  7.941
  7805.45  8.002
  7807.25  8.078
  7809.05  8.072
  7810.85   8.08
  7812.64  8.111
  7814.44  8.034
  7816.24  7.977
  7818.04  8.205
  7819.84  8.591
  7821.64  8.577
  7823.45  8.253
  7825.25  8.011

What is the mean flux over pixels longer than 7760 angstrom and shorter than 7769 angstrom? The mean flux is 8.20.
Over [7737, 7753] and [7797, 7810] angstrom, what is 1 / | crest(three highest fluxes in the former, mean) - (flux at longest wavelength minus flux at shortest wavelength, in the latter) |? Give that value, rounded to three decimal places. 0.124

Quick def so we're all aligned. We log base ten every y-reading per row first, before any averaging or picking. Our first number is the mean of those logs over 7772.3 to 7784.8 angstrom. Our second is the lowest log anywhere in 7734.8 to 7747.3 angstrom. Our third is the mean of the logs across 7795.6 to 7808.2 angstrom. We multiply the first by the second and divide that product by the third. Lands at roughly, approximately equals 0.893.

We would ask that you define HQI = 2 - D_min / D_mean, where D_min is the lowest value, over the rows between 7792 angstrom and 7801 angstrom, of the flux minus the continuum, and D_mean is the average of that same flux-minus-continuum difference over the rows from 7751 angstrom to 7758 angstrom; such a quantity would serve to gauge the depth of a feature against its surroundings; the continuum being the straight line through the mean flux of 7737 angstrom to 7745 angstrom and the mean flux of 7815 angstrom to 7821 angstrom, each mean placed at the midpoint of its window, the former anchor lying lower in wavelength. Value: 3.8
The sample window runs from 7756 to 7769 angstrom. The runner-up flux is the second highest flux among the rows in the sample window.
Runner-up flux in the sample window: 8.275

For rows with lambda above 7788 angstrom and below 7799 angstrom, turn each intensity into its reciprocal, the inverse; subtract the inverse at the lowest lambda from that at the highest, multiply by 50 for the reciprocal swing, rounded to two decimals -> 0.08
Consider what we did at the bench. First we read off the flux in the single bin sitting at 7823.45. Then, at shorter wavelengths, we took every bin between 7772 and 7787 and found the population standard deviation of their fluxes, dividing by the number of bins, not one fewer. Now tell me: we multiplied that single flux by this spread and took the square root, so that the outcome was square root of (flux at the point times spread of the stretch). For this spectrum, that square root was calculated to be 1.61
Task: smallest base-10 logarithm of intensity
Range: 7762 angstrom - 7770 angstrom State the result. 0.911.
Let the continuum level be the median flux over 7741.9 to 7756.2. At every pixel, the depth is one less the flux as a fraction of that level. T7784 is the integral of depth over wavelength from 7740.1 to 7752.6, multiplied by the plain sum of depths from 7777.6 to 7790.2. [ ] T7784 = -0.015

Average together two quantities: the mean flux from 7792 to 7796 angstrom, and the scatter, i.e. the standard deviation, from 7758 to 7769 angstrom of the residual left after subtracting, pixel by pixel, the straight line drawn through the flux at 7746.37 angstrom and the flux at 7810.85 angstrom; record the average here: 4.13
